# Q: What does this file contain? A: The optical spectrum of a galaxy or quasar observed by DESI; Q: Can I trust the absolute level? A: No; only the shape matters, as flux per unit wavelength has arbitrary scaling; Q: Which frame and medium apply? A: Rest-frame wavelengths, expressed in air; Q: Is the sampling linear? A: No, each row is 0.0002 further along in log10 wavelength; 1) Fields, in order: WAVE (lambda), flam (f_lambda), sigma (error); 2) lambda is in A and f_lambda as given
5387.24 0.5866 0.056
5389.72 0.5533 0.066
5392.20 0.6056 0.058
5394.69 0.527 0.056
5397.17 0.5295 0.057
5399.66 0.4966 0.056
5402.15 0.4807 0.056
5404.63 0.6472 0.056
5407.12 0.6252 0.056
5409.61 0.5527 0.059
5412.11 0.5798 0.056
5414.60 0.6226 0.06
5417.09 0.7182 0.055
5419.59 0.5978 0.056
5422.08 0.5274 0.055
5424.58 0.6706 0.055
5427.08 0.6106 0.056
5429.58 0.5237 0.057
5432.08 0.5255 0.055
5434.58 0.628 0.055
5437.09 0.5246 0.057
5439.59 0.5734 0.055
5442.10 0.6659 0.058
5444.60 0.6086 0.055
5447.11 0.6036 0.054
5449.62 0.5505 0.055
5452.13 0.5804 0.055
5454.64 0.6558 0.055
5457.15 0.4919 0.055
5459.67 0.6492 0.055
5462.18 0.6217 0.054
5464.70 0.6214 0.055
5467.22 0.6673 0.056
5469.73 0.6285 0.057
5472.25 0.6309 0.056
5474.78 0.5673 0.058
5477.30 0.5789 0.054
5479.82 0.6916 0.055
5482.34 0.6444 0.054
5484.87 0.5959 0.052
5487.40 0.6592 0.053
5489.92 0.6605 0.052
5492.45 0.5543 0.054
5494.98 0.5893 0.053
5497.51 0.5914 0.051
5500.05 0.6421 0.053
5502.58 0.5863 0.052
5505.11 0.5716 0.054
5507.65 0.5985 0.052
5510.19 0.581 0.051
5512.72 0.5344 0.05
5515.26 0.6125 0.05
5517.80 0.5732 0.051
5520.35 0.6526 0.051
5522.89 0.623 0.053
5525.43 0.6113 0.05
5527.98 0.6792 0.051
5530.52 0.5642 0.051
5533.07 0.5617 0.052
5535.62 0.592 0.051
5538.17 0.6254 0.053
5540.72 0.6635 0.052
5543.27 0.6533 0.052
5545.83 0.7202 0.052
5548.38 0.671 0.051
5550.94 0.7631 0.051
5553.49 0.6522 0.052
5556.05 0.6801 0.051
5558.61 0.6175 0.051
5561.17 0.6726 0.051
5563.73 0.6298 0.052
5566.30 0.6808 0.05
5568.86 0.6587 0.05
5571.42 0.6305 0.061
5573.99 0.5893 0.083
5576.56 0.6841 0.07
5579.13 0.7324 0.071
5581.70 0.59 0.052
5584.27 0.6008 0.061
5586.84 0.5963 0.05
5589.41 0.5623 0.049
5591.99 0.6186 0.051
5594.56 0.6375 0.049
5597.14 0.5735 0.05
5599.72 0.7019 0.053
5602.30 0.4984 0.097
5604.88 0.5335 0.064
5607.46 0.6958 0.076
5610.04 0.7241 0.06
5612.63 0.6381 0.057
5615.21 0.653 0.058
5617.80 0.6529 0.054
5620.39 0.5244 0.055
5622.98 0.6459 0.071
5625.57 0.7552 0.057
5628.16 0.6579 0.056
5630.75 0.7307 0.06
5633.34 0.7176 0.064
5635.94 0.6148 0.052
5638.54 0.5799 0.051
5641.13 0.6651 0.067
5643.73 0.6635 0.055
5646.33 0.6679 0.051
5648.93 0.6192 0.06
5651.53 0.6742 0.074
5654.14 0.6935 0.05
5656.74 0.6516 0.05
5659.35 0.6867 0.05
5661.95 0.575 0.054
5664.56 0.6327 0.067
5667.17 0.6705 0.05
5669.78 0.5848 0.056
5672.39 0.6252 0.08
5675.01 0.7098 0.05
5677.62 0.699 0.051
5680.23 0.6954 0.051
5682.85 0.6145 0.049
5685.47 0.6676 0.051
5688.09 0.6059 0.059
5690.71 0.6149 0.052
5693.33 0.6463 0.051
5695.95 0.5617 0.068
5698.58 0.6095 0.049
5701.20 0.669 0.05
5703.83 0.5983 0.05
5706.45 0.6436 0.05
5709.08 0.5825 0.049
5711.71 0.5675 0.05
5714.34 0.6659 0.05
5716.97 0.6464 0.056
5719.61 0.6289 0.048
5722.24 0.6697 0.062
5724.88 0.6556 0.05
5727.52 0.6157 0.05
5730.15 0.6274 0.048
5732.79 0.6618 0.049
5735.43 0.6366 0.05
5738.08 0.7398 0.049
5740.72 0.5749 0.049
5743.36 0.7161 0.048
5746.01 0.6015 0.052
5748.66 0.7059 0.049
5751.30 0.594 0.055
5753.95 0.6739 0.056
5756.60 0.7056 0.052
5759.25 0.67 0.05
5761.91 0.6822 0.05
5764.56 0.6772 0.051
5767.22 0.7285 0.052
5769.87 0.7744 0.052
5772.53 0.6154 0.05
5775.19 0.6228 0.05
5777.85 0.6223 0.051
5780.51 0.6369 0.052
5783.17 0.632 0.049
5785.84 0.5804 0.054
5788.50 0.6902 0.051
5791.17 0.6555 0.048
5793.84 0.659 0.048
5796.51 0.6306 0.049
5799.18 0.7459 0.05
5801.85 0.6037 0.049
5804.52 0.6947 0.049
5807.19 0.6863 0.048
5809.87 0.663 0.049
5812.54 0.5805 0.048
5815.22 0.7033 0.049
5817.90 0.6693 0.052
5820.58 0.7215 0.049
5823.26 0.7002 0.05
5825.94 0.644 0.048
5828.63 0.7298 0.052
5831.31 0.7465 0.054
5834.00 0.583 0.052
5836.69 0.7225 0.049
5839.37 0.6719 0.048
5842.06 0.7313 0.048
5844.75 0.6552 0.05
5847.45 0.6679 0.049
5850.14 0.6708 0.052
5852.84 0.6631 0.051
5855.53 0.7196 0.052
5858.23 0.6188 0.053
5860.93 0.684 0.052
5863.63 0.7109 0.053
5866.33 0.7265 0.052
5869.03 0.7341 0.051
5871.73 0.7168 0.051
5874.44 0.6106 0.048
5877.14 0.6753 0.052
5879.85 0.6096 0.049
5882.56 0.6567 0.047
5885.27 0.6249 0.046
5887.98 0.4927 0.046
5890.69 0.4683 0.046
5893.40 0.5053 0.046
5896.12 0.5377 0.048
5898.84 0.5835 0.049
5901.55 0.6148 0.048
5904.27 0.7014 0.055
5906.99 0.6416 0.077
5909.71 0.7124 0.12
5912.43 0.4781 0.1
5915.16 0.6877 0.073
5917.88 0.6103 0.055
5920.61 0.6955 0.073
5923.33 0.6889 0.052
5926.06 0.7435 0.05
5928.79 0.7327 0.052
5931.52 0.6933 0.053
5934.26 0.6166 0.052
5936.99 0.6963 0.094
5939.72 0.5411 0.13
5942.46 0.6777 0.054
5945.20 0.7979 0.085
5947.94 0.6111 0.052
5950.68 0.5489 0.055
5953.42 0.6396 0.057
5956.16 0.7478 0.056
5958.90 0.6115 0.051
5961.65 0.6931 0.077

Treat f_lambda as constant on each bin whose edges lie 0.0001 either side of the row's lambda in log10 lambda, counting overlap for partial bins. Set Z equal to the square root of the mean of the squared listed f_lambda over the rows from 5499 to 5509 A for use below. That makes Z 0.60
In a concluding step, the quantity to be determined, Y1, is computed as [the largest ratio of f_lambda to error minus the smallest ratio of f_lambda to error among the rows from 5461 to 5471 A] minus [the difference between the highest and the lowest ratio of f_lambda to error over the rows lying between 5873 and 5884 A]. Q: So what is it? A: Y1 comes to -0.6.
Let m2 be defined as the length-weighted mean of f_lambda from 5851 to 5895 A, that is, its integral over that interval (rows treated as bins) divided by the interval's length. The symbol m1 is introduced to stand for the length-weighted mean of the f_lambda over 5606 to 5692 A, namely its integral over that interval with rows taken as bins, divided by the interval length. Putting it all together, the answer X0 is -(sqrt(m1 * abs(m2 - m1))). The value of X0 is -0.10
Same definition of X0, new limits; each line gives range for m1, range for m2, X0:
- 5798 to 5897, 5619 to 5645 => -0.04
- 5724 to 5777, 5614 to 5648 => -0.07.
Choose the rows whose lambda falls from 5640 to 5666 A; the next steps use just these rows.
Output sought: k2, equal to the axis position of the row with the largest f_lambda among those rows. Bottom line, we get 5654.14 A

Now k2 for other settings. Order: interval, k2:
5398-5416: 5404.63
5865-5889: 5869.03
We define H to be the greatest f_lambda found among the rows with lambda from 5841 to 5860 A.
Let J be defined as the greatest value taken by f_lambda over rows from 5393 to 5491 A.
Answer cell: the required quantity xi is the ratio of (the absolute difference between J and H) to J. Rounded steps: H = 0.7313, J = 0.7182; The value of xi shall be 0.02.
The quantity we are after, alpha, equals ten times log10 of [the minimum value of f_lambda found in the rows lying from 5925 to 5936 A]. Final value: -2.10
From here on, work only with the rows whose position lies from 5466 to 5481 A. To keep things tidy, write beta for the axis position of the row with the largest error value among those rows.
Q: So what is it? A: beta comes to 5474.78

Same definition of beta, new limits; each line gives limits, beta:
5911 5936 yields 5912.43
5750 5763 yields 5753.95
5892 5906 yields 5904.27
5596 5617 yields 5602.30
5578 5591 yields 5579.13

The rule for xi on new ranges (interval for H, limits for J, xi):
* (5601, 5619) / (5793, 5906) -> 0.03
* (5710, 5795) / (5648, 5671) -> 0.12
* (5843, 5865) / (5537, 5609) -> 0.06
